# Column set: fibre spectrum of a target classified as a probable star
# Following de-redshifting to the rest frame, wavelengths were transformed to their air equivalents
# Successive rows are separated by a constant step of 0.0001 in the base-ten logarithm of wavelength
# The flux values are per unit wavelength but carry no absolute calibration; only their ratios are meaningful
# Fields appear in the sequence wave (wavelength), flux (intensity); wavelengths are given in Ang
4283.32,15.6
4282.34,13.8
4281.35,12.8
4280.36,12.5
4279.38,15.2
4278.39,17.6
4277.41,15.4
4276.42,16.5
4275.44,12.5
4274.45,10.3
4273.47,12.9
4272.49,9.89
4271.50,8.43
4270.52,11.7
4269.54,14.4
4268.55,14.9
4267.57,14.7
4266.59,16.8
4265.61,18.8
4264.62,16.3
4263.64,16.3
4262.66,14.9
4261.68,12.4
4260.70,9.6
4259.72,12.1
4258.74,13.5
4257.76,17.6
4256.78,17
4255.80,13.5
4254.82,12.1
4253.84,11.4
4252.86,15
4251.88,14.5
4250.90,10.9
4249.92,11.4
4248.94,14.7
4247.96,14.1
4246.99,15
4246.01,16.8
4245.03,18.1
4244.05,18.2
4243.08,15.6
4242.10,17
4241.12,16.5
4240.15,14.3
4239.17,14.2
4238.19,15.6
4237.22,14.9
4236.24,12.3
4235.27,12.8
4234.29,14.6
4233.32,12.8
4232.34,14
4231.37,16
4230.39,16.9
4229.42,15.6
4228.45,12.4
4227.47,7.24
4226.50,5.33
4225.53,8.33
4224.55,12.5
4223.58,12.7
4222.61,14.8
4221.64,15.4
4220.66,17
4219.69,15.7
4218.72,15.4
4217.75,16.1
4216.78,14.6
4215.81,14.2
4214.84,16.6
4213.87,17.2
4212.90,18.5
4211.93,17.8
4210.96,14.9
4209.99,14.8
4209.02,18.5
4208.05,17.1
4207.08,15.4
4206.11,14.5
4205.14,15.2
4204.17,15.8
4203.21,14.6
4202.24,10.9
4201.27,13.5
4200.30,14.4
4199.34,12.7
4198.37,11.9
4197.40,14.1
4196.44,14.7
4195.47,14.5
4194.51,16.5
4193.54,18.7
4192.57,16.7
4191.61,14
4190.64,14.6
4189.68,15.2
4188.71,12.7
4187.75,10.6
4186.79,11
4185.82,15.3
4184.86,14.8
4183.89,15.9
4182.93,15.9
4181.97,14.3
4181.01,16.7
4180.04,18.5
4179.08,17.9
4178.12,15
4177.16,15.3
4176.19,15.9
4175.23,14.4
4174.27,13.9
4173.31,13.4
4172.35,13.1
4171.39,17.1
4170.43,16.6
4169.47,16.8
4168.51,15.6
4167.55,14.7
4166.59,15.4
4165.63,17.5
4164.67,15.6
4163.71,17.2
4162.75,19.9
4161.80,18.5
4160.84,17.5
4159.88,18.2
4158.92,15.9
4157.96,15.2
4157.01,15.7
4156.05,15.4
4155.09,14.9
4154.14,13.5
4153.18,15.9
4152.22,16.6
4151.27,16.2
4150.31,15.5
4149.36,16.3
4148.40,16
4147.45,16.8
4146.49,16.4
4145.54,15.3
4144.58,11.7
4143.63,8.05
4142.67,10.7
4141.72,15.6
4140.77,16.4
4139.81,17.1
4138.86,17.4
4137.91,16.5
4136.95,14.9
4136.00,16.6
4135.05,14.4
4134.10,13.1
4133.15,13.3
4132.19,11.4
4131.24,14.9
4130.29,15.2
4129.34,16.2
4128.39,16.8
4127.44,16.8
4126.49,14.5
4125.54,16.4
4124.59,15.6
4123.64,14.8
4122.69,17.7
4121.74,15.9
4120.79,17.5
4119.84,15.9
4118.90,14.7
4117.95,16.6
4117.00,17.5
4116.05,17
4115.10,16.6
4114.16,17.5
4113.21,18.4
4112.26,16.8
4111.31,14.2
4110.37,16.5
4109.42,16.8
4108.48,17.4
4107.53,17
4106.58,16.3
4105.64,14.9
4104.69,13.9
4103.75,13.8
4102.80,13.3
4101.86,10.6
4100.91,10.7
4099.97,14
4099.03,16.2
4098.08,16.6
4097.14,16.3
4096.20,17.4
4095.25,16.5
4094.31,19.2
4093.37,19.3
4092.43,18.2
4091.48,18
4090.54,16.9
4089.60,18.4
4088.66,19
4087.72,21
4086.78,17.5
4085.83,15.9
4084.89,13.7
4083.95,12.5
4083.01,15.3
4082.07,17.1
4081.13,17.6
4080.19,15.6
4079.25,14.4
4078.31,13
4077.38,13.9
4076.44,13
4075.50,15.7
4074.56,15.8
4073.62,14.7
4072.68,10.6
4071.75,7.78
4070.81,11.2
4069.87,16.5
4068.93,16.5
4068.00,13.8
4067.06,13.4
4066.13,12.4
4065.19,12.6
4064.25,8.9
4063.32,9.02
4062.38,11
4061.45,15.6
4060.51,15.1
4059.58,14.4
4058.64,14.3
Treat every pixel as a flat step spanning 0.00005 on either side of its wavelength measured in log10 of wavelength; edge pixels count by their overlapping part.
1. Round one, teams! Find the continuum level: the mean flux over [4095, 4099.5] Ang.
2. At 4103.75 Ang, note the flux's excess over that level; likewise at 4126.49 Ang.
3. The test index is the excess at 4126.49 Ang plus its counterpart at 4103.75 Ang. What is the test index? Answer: -4.9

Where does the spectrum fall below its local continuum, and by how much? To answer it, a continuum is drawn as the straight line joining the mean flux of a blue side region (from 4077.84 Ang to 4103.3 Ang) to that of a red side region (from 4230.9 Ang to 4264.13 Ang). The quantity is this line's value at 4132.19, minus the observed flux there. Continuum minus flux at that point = 4.2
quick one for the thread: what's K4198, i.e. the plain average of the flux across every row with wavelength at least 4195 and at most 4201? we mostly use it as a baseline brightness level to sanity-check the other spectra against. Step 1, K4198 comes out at 13.7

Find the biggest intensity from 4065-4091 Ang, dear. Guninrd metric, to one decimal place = 21.0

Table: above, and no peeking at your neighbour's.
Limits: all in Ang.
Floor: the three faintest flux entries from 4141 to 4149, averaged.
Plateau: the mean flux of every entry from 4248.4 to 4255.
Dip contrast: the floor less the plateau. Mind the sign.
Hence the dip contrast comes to -2.7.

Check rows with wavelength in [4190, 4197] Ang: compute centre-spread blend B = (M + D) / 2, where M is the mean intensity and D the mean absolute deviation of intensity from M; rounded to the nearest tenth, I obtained 8.5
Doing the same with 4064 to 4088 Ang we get 8.2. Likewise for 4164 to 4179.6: 8.3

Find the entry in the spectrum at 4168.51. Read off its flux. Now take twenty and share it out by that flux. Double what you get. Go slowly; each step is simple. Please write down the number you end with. 2.56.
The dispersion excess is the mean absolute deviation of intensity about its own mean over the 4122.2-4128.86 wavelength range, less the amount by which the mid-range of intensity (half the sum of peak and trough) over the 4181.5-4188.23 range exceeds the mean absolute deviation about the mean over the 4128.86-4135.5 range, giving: -11.0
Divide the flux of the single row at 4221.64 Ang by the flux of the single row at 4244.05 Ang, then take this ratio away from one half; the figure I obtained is -0.3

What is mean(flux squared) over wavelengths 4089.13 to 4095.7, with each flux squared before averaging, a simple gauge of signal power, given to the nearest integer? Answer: 328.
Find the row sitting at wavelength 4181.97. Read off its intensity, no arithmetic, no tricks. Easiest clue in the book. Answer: 14.3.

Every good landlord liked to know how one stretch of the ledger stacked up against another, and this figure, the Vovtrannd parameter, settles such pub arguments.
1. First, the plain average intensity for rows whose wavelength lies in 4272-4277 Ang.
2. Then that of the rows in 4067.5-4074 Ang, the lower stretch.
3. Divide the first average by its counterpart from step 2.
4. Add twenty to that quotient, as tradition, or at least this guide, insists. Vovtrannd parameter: 21.0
